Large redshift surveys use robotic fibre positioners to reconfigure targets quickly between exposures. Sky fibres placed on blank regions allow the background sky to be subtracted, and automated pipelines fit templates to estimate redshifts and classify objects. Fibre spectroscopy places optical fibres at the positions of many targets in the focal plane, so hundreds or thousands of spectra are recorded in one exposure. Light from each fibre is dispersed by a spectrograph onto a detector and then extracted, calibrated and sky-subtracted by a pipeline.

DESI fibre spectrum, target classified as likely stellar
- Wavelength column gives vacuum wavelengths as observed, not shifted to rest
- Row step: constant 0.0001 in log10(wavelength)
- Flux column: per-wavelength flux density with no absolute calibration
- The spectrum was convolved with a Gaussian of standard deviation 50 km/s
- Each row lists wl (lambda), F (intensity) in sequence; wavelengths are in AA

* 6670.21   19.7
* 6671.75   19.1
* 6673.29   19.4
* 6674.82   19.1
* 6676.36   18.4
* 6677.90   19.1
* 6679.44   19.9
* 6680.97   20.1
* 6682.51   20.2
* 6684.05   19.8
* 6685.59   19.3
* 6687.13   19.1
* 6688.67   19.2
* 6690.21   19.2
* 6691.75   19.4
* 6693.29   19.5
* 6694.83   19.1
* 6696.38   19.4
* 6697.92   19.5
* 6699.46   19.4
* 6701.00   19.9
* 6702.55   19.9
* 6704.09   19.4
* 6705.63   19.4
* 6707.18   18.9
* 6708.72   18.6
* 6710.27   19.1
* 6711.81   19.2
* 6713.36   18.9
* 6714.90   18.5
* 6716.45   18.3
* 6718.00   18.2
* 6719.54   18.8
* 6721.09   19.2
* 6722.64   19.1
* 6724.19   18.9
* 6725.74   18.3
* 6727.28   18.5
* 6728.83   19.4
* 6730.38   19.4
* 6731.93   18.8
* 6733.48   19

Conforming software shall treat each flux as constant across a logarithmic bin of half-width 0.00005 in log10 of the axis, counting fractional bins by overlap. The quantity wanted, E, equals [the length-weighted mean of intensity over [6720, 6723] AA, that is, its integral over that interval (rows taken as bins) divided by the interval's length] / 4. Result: 4.77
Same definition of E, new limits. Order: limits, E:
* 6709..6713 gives 4.76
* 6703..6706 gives 4.88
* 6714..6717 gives 4.61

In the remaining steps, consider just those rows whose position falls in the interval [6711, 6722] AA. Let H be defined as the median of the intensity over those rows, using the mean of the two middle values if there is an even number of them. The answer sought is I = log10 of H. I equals 1.27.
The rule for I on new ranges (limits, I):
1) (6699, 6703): 1.30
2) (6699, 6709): 1.29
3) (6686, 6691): 1.28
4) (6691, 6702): 1.29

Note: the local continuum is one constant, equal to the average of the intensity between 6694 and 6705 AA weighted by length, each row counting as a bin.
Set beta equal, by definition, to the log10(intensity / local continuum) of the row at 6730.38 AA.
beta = -0.003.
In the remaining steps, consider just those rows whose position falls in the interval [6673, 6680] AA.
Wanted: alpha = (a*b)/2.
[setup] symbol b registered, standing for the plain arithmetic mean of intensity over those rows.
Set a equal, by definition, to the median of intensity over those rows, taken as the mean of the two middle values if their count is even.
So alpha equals 183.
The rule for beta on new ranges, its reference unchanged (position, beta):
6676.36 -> -0.026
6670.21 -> 0.004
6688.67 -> -0.007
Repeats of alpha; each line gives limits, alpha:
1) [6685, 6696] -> 185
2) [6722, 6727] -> 177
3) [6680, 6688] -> 195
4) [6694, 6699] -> 188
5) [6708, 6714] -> 180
